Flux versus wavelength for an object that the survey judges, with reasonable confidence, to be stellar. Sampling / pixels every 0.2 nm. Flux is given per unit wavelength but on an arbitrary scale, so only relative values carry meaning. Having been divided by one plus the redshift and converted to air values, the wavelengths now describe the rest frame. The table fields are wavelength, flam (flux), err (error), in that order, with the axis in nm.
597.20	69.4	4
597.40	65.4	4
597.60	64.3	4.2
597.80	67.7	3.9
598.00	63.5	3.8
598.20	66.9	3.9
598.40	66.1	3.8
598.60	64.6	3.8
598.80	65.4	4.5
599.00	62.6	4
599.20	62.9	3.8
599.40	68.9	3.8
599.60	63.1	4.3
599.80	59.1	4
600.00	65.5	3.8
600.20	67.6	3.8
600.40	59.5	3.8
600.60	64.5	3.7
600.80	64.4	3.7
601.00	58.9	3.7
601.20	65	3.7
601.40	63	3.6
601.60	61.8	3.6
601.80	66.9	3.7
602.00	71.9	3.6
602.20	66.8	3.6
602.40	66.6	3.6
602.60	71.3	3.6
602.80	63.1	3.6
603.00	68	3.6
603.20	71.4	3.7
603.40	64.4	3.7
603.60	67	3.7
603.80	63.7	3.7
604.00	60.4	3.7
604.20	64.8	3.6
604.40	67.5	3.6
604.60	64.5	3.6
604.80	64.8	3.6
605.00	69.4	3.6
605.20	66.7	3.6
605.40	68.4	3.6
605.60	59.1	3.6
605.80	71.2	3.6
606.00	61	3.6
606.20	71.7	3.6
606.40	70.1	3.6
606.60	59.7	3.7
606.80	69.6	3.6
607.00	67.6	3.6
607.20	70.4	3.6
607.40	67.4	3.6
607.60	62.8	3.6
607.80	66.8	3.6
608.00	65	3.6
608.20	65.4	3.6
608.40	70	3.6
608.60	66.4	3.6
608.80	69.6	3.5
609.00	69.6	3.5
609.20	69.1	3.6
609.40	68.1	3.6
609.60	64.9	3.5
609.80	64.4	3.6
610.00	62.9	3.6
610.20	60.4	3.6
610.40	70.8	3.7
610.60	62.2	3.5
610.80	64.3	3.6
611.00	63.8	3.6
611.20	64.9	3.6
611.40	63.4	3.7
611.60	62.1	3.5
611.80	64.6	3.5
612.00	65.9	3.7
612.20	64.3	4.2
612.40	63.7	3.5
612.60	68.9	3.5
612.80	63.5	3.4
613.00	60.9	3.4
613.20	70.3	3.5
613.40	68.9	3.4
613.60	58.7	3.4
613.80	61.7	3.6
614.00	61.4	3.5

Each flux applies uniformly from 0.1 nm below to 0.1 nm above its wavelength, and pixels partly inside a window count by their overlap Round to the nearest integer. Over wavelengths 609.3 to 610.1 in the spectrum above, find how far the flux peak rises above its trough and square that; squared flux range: 27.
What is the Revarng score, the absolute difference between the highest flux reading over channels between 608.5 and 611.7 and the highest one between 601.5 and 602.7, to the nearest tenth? 1.1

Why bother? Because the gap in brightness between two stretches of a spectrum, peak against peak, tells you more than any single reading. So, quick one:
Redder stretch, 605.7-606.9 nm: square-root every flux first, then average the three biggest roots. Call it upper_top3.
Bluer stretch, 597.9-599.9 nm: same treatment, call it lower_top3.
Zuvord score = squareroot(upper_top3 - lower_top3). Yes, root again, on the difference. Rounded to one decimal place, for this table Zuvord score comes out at 0.5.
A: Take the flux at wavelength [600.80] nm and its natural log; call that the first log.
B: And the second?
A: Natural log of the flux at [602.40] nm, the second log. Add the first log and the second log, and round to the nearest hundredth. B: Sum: 8.36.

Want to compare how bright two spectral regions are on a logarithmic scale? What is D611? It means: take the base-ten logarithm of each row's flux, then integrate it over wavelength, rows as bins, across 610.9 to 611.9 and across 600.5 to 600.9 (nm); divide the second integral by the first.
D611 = 0.40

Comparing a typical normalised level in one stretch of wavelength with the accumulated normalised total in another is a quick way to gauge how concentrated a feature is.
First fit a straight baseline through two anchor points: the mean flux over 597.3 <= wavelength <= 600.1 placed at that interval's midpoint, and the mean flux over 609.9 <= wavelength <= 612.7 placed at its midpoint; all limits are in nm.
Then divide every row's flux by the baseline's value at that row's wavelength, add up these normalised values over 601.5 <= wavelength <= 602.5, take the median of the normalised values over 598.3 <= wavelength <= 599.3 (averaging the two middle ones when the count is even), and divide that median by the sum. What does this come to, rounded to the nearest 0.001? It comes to 0.193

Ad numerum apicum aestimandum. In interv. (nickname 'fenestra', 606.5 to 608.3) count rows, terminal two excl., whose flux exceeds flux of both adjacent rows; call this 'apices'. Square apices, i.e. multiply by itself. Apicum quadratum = 9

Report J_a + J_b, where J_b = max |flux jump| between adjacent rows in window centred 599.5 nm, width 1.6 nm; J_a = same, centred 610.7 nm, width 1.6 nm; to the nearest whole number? 17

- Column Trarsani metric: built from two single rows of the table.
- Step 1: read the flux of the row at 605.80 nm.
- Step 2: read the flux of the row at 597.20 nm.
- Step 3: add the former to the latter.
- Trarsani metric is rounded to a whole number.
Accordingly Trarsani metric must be 141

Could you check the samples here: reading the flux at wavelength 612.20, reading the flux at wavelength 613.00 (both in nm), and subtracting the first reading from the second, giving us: -3.4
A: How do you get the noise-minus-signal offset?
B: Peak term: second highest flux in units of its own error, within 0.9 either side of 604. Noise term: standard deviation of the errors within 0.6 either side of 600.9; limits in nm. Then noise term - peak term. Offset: -18.7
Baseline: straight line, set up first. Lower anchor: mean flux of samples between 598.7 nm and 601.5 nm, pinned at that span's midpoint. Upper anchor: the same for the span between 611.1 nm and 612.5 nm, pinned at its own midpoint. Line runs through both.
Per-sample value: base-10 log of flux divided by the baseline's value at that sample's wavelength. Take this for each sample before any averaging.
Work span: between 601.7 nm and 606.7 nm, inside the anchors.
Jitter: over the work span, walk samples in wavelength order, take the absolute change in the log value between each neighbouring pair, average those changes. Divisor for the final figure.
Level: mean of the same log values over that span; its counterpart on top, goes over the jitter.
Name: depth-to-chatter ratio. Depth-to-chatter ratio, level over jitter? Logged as 0.51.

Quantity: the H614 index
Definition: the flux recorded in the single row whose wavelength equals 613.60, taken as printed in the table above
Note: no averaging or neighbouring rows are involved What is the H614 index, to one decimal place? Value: 58.7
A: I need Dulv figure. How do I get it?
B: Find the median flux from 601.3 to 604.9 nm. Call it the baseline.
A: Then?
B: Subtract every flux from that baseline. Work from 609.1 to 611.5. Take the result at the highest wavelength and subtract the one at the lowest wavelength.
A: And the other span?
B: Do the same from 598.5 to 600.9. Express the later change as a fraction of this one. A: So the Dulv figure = 28.5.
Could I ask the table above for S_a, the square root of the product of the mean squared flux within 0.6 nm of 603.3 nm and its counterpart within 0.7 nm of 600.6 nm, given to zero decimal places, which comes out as 4225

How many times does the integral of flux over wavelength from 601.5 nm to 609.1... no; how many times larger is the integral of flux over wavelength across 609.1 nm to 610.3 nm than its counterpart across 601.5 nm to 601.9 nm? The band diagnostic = 3.0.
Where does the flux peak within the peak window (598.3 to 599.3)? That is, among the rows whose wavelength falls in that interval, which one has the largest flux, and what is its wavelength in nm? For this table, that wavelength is 598.40 nm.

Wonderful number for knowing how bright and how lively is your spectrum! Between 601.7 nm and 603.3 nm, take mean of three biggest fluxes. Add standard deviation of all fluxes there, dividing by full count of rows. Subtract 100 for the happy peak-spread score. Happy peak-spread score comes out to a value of -26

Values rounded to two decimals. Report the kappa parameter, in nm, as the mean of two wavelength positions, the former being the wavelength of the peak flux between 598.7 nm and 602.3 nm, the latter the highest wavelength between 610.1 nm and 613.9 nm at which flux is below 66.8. 607.90 nm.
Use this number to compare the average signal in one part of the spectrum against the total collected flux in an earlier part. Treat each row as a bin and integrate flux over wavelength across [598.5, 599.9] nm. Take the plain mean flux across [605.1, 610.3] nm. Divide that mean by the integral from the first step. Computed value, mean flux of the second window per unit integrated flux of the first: 0.7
